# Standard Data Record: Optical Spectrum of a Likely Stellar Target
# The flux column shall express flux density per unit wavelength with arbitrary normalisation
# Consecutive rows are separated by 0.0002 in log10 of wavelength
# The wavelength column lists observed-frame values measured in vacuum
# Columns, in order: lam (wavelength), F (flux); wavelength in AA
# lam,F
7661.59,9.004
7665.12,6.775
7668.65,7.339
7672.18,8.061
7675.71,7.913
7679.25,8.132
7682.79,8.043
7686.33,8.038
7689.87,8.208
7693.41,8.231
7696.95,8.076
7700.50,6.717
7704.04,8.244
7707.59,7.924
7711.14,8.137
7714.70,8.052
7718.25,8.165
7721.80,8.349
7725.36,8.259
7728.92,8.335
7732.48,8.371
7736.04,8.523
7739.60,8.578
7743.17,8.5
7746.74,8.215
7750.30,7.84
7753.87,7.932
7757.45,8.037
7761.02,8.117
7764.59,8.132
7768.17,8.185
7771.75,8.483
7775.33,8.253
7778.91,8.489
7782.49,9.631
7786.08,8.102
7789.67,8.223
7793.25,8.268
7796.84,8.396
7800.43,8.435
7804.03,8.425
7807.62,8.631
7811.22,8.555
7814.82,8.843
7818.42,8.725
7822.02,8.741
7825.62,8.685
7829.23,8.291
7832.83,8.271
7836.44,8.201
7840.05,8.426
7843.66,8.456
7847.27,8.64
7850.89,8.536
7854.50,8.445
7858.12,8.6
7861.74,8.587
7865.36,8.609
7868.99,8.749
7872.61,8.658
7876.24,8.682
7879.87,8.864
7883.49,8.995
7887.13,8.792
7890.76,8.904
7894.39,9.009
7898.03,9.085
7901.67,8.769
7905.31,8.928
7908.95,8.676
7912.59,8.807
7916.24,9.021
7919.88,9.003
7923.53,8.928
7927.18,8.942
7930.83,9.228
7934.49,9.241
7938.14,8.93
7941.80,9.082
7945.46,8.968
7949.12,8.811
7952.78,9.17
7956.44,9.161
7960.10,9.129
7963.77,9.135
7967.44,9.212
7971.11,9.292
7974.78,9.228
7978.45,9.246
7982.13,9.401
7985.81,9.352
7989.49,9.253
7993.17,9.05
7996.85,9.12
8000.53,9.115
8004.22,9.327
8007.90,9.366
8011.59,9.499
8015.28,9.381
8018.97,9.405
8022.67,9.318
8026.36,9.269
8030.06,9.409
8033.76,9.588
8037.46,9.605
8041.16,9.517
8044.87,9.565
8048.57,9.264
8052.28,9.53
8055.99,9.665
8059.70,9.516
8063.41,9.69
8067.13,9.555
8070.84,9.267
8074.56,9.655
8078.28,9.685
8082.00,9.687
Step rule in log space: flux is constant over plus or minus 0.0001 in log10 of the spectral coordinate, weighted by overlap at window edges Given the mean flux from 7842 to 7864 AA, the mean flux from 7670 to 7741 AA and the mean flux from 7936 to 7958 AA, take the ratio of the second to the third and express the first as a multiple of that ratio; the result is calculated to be 9.5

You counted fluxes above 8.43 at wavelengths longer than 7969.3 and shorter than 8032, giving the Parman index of 17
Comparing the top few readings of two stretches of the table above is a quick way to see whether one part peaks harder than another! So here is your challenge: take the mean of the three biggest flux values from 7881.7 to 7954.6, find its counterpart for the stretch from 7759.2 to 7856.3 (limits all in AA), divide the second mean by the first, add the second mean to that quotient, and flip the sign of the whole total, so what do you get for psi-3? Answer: -10.06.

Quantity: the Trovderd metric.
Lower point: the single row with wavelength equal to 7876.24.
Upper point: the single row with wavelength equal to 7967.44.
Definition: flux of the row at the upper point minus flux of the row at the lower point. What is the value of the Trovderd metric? 0.53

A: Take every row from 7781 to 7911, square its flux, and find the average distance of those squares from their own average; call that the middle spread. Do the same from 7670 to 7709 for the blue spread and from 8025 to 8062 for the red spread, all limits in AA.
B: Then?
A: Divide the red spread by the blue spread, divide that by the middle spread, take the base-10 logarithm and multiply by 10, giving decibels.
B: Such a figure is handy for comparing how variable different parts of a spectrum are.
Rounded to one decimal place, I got -8.4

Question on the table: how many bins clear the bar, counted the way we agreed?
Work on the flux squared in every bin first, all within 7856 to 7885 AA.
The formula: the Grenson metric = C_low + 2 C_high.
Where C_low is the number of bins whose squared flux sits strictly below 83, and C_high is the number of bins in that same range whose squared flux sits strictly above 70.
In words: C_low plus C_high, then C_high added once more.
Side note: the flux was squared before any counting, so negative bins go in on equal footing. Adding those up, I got 24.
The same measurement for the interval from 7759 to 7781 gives 10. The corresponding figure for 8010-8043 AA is 18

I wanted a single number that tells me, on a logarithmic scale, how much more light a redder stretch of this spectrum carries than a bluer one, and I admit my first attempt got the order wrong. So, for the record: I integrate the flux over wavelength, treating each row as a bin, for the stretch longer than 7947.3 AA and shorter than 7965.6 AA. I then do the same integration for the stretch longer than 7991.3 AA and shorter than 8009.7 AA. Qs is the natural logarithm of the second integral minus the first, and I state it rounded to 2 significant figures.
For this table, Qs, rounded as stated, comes 1.1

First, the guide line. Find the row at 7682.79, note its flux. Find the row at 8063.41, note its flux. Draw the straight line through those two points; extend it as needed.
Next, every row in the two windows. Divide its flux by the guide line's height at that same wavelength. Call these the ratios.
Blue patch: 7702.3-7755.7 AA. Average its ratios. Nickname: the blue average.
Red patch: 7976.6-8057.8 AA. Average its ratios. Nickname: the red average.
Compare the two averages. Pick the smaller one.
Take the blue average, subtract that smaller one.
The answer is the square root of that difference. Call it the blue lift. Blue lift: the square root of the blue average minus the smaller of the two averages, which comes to 0.10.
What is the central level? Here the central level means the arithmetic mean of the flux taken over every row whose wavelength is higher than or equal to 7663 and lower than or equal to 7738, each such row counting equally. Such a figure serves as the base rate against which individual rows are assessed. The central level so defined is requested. 8.0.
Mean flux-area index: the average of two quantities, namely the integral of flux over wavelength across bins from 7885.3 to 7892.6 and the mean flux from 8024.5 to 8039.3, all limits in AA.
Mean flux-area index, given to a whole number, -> 37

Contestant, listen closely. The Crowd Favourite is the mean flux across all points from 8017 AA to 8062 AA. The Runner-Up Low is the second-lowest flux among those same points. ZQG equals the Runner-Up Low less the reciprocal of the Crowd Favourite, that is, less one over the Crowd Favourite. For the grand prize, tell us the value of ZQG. 9.16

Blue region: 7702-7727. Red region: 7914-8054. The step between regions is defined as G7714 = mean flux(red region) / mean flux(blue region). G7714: 1.13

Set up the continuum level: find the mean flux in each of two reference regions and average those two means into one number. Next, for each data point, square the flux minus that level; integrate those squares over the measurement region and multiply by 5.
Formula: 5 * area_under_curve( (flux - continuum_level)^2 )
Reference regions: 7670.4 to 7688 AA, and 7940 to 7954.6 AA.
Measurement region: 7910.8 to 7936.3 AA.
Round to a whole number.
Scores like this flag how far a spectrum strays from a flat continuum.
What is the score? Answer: 35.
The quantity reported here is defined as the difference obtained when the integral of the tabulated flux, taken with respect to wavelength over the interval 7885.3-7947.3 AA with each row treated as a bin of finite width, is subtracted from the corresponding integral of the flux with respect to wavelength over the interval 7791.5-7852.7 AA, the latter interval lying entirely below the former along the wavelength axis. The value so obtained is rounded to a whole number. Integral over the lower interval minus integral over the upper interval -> -35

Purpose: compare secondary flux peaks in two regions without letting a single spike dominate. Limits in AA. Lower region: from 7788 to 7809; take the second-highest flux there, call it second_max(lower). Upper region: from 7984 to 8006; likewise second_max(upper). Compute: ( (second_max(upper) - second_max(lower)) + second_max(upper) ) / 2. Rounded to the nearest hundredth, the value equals 5.11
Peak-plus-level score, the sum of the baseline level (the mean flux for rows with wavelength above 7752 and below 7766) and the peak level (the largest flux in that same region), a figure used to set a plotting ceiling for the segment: 16.2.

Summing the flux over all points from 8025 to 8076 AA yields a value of 133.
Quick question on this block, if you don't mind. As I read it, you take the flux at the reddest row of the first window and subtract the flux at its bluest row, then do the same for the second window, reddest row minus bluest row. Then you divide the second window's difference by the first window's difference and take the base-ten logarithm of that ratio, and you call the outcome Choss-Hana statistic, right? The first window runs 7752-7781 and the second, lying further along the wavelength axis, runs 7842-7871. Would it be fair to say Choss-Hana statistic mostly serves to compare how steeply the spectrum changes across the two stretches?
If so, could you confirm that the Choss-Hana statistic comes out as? -0.3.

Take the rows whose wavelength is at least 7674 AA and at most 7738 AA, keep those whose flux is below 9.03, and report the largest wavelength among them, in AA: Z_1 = 7736.04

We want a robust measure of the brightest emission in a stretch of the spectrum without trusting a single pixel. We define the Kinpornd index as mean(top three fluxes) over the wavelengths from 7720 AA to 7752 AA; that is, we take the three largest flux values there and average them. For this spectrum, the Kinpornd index 8.5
